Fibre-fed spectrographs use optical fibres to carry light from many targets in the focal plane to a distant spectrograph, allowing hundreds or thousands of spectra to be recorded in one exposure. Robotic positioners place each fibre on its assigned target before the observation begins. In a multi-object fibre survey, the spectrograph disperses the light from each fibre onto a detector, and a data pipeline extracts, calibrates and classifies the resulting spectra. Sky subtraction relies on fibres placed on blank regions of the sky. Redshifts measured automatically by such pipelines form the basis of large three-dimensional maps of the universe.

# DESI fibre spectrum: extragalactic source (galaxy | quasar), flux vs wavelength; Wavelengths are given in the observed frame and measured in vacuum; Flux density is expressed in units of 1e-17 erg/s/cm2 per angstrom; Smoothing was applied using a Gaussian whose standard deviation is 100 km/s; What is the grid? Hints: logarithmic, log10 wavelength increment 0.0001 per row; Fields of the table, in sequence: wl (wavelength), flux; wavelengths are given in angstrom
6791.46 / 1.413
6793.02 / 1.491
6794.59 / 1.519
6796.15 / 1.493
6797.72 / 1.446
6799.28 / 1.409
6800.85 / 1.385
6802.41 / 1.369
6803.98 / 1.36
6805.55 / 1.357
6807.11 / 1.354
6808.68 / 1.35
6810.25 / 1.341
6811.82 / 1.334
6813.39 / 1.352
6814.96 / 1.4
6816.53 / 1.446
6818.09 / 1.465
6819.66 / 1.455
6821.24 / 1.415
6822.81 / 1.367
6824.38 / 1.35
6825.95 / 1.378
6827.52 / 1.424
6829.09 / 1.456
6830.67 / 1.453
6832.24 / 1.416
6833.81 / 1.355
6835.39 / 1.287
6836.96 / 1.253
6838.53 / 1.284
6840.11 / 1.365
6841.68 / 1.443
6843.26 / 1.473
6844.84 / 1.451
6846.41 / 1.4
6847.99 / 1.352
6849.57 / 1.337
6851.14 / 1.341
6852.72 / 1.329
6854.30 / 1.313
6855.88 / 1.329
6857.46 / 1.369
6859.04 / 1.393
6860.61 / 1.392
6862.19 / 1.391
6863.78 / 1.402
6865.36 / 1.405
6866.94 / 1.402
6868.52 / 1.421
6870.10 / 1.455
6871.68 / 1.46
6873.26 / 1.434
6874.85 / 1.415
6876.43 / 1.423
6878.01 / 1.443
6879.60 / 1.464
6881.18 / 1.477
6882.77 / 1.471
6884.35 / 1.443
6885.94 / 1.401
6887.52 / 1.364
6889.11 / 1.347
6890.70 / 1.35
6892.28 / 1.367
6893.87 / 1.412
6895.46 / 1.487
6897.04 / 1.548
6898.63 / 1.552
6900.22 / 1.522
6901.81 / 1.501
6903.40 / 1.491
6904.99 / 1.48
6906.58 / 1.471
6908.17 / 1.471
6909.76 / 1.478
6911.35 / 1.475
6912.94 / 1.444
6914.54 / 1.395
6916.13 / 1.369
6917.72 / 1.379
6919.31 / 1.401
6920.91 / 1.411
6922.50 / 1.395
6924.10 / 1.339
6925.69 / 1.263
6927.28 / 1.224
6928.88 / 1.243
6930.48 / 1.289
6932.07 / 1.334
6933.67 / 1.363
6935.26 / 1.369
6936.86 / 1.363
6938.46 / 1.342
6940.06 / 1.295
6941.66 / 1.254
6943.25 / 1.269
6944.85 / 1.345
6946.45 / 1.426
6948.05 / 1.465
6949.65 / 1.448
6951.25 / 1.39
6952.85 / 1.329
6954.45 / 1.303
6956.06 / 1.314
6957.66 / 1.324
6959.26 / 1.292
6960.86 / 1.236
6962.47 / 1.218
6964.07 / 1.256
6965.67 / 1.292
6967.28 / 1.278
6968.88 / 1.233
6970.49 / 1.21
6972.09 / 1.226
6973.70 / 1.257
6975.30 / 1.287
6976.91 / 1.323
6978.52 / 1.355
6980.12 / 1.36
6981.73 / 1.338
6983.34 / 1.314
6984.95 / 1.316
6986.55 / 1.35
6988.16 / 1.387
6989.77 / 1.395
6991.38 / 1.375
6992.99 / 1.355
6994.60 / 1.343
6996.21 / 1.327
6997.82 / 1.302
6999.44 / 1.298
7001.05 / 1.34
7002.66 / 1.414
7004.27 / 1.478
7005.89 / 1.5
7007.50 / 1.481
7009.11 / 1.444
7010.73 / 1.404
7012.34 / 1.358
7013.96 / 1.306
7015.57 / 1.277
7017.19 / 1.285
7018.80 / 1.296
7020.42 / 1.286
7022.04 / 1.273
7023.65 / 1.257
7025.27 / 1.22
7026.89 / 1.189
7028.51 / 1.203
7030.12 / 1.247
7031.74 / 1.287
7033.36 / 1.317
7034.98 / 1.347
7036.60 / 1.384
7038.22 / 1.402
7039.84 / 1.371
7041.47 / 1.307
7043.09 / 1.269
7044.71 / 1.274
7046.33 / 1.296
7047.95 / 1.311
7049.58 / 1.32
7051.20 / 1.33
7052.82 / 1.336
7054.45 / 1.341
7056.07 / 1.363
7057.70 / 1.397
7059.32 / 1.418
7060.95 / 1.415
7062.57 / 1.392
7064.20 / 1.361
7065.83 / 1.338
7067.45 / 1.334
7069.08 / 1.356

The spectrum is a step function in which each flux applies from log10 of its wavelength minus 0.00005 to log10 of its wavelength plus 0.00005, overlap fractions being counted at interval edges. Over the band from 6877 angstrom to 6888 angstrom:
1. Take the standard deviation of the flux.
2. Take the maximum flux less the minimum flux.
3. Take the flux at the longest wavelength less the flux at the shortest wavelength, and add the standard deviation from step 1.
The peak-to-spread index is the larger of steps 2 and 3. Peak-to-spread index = 0.113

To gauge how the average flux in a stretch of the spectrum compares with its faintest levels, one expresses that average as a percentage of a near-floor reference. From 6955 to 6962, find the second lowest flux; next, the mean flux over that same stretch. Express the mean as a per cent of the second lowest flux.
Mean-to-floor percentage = 100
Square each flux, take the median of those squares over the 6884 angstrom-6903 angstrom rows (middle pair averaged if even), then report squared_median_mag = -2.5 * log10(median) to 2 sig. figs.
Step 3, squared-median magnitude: -0.77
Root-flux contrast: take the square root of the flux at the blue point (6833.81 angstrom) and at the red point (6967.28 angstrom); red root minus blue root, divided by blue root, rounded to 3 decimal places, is -0.029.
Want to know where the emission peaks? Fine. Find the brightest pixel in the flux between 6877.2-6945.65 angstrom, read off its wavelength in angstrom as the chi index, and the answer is 6898.63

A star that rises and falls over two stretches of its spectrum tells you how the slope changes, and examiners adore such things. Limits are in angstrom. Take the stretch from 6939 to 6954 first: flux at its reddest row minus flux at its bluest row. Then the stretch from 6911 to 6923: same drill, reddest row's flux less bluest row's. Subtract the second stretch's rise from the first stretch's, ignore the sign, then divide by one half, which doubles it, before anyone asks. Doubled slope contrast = 0.23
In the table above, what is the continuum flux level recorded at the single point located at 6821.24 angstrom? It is 1.415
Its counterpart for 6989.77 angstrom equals 1.395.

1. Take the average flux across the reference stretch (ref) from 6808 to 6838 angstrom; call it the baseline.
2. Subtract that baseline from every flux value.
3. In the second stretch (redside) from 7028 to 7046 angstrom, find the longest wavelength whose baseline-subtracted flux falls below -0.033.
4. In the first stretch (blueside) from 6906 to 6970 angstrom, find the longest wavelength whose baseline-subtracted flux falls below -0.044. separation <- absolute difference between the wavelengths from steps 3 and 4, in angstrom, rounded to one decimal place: 75.8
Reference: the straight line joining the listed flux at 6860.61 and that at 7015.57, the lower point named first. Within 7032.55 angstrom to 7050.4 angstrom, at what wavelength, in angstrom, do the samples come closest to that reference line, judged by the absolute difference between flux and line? 7043.09 angstrom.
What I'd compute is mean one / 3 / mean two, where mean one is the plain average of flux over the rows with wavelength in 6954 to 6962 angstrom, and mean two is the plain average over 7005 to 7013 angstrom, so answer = 0.30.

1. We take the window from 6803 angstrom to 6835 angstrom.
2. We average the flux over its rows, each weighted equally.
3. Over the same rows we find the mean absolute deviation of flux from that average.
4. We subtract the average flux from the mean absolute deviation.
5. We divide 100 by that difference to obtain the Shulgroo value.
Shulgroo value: -74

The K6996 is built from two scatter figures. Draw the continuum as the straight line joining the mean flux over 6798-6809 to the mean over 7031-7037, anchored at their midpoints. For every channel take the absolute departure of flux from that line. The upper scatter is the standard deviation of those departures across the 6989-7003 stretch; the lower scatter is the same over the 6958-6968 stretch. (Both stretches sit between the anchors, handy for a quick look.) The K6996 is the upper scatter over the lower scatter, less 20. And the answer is -19.2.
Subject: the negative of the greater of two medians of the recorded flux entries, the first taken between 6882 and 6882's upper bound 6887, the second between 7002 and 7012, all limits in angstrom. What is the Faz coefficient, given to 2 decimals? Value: -1.46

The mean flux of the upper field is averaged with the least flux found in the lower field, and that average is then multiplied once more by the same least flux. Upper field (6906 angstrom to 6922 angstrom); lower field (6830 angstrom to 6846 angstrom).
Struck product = 1.68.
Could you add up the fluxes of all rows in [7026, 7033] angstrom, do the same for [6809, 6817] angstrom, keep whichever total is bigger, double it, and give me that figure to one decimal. 13.7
